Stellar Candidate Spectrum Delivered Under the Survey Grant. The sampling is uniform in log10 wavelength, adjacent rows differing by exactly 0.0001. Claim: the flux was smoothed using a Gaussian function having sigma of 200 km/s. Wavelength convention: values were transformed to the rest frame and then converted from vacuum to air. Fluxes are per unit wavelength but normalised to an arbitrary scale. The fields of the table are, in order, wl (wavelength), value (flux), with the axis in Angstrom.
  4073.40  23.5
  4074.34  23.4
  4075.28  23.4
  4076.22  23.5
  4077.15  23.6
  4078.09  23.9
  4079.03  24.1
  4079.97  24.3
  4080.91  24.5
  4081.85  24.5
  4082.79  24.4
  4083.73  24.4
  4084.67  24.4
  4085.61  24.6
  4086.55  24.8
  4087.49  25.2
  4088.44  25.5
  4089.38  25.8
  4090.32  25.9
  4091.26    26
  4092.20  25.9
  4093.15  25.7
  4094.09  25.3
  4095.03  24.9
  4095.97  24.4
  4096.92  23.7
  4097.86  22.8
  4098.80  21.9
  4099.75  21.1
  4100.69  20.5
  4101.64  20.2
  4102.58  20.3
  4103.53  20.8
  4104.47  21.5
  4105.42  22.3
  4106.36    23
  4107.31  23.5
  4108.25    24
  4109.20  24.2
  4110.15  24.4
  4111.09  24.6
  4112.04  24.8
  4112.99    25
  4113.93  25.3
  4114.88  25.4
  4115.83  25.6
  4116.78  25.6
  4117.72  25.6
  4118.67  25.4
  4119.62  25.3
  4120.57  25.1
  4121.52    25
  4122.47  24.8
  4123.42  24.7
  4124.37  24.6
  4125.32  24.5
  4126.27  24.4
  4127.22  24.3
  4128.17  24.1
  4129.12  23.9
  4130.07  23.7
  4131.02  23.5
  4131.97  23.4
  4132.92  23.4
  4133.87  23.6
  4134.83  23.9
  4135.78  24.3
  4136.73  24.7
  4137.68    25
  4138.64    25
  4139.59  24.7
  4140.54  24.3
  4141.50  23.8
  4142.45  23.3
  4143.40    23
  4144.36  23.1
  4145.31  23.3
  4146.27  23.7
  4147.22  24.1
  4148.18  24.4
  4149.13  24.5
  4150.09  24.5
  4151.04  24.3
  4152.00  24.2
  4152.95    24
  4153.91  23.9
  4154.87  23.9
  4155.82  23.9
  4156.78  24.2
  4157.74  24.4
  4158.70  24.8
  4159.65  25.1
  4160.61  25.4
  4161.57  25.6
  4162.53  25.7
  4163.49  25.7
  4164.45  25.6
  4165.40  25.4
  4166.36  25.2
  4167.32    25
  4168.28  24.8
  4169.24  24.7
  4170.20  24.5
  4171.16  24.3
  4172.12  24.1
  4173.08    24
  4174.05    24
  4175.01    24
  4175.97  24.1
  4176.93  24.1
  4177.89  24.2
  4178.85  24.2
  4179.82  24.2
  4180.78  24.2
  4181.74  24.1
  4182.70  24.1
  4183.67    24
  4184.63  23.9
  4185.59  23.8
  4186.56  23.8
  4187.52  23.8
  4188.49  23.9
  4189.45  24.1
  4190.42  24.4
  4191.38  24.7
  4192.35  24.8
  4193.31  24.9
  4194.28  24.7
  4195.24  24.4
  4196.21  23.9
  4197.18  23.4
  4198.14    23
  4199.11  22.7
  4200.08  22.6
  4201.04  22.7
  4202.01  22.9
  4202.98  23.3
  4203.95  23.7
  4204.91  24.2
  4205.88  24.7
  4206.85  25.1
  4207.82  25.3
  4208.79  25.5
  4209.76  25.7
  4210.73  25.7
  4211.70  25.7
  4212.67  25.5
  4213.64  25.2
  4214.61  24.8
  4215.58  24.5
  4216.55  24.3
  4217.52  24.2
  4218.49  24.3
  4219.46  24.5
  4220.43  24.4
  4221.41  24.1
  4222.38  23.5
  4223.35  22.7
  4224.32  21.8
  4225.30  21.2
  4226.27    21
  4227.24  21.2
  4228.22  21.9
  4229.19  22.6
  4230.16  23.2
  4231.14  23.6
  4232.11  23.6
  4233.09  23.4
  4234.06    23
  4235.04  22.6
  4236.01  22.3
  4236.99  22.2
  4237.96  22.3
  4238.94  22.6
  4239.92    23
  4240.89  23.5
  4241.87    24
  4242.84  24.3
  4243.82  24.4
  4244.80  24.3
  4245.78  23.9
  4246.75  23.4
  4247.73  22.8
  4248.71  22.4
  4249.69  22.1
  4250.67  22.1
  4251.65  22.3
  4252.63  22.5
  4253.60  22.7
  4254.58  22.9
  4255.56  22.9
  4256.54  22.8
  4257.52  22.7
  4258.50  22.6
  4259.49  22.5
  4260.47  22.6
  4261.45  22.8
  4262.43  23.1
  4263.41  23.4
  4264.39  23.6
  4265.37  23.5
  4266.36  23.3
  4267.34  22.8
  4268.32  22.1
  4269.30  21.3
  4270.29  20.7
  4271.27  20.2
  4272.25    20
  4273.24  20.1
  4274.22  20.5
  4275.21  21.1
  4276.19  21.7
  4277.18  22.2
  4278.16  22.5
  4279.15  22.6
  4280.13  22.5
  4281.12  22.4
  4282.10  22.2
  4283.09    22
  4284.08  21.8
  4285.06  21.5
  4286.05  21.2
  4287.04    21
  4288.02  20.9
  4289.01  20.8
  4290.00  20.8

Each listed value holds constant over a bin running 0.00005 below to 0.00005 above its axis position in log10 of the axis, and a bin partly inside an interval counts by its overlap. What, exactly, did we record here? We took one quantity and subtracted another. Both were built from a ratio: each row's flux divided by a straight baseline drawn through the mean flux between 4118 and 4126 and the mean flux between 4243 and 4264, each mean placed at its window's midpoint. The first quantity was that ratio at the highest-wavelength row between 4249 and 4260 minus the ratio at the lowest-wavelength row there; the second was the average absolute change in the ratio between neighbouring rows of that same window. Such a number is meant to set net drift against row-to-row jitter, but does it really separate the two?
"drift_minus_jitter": 0.018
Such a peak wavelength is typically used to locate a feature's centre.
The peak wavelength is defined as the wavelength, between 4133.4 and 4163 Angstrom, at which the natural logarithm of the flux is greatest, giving 4162.53 Angstrom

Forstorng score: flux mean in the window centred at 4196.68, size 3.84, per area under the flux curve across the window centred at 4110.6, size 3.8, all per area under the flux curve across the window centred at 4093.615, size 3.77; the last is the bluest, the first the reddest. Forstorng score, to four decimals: 0.0027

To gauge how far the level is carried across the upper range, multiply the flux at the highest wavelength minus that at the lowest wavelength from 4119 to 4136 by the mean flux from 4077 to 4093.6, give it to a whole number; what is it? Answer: -25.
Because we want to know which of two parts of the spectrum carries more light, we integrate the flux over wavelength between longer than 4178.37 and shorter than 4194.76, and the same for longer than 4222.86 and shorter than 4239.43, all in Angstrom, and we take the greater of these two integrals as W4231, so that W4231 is 397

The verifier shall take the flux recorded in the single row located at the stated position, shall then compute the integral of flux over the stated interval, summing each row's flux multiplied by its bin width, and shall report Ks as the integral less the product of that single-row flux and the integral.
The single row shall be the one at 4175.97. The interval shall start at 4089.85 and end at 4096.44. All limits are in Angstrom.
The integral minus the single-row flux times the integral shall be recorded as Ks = -3877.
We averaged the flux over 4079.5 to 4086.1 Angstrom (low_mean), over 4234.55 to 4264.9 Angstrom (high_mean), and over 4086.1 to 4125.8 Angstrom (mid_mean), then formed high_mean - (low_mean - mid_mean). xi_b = 22.7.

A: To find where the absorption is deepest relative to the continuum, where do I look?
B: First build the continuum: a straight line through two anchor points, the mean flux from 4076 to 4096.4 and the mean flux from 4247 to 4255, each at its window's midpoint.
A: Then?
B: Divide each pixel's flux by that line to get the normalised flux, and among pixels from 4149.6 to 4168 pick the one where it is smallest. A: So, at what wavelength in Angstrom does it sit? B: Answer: 4153.91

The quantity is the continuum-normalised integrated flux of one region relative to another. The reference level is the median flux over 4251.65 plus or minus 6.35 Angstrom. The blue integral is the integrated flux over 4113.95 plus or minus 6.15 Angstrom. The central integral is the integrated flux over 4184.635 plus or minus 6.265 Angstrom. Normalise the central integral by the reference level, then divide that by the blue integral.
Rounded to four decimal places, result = 0.0431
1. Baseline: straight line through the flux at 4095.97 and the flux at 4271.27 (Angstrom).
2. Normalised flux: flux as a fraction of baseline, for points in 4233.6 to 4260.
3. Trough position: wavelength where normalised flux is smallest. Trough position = 4236.99 Angstrom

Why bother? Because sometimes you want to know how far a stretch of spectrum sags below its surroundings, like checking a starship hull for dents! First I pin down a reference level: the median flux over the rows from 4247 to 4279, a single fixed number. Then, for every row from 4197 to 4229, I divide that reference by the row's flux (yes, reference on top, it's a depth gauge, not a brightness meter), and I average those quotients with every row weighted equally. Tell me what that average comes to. 0.95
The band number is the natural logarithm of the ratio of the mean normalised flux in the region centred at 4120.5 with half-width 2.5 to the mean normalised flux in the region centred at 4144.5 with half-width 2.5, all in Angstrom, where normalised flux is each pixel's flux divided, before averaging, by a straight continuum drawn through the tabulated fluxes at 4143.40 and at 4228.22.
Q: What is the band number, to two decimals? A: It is 0.06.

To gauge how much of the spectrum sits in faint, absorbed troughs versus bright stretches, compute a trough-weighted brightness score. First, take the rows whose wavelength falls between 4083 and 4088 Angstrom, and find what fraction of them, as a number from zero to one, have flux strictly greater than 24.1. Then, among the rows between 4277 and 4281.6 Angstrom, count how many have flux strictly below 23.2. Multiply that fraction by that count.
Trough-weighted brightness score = 5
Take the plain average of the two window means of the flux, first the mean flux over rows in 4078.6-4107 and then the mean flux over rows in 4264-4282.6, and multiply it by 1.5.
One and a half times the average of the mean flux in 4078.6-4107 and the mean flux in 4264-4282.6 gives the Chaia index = 34.2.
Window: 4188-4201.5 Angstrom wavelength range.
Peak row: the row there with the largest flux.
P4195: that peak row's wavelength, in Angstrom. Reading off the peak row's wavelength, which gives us 4193.31 Angstrom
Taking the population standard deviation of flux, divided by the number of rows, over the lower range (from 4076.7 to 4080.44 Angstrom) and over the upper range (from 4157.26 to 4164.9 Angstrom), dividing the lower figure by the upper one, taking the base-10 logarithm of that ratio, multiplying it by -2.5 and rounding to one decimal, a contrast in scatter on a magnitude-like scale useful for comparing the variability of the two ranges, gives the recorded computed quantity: 0.6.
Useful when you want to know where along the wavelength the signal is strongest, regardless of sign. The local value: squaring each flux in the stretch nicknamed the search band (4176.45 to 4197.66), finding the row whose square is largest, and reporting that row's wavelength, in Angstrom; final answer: 4193.31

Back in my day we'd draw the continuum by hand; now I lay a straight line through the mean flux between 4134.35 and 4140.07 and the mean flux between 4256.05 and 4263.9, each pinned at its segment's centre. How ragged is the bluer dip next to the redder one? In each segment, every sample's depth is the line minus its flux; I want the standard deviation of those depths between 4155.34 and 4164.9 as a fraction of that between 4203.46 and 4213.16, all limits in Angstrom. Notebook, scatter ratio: 0.97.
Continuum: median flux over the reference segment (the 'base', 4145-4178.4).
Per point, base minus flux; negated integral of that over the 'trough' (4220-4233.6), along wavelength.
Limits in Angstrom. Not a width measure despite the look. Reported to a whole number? -21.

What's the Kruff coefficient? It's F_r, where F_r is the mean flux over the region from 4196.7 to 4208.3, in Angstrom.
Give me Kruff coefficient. 23.6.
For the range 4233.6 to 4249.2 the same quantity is 23.2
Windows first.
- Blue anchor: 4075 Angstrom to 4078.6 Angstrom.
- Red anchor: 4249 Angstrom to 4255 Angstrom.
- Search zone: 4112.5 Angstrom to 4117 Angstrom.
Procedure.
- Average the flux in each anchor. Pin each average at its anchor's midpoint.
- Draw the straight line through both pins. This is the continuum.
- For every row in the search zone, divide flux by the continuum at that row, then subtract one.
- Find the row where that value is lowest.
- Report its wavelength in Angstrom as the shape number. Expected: 4112.99 Angstrom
